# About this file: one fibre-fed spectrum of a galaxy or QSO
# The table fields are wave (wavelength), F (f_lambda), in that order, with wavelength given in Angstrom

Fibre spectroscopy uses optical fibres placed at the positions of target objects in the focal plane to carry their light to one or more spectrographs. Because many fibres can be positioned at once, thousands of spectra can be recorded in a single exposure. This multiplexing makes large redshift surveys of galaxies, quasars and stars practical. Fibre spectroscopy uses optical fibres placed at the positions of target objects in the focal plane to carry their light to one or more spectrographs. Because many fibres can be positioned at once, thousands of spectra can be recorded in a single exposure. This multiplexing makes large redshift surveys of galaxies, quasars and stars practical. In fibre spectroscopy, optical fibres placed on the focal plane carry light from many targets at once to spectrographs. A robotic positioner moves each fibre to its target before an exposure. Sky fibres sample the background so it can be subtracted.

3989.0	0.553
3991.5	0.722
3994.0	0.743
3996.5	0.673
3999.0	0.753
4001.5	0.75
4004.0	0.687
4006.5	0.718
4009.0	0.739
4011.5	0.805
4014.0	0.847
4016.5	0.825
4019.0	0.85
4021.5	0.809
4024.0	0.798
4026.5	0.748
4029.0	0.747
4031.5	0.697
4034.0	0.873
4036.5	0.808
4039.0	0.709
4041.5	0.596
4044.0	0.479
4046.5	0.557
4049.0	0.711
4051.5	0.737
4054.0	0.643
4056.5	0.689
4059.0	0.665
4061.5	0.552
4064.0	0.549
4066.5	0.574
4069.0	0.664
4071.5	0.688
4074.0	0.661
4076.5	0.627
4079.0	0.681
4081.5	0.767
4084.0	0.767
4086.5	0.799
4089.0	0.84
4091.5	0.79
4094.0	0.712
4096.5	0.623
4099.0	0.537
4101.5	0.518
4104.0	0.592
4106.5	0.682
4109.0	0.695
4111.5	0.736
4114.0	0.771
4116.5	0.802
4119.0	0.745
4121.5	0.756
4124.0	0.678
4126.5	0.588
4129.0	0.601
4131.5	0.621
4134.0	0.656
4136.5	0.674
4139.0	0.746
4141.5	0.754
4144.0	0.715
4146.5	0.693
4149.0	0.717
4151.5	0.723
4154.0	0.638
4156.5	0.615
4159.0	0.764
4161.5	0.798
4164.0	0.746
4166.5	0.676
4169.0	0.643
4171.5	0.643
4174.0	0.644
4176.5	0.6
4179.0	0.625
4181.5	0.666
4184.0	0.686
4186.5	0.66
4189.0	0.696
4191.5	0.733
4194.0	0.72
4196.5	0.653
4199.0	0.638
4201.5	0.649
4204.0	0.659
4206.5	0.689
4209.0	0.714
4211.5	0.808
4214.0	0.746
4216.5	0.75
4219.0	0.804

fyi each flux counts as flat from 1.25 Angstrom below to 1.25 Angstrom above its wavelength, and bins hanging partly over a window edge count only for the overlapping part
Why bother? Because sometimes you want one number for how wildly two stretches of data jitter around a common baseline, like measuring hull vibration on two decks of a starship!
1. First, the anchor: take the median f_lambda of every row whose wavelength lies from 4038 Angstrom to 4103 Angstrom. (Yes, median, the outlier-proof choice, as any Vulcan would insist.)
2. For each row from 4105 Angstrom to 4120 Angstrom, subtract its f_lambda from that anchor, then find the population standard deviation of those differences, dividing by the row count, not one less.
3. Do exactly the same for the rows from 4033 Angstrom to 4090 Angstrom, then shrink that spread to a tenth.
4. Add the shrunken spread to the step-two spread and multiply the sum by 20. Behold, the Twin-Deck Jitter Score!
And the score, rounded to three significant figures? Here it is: 1.02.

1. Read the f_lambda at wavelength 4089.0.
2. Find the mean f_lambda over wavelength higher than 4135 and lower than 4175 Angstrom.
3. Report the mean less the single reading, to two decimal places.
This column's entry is -0.14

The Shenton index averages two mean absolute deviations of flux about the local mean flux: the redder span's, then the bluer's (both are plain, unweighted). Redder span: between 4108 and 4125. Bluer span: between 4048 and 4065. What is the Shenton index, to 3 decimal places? 0.045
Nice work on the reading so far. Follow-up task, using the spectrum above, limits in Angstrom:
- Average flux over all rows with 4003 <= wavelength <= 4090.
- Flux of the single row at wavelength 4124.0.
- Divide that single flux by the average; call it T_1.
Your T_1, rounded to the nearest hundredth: 0.95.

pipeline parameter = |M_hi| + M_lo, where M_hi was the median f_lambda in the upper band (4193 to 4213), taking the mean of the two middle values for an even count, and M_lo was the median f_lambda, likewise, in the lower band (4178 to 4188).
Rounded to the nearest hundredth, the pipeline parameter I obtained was 1.34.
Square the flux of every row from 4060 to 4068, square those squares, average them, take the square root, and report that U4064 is 0.31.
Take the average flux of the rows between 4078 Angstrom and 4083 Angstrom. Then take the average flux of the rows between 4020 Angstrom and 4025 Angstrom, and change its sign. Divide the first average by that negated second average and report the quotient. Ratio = -0.90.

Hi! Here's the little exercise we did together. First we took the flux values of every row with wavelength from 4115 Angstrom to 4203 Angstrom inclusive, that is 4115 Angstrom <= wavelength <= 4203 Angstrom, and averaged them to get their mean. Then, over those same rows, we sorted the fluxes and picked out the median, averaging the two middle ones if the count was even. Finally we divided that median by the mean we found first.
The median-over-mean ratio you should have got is 0.99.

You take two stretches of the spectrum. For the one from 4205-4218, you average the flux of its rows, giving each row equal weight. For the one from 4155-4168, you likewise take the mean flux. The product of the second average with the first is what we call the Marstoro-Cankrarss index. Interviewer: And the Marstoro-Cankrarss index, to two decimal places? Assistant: 0.53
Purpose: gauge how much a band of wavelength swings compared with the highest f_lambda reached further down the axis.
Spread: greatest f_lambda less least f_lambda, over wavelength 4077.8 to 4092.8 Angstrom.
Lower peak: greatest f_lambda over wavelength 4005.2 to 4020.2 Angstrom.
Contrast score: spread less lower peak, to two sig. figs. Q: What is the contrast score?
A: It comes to -0.69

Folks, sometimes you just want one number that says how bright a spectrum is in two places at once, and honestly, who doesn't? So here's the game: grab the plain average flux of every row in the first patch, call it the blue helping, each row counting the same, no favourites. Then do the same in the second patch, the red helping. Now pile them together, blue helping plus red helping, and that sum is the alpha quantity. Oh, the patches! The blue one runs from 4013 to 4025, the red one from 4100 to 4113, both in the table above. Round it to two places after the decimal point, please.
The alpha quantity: 1.47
